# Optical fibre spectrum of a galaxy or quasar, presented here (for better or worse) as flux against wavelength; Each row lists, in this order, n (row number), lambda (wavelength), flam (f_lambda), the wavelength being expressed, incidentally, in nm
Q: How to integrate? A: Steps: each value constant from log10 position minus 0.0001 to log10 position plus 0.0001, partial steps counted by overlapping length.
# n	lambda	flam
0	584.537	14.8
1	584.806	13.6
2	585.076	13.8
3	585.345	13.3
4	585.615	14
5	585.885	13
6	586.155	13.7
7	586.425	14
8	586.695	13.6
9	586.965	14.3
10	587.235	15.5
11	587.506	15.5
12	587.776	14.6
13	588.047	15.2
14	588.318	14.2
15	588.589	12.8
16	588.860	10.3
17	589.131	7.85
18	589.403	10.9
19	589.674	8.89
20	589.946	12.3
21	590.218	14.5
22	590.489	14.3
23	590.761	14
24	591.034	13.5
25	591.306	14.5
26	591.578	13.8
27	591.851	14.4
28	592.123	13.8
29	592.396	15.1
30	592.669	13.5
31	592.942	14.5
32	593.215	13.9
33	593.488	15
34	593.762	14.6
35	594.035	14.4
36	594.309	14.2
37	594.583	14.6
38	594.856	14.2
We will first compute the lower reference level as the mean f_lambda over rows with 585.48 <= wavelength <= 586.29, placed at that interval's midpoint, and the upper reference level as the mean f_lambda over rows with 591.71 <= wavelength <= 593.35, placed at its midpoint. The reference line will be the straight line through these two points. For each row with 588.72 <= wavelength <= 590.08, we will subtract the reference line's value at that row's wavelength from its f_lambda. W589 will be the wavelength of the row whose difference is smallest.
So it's 589.131 nm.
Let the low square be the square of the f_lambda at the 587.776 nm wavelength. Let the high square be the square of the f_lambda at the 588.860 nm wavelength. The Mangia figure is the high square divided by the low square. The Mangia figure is 0.50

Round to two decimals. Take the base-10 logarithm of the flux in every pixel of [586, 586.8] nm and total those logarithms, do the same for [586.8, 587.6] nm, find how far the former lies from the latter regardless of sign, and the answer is 0.12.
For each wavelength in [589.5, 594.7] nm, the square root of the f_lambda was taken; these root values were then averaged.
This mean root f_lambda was 3.72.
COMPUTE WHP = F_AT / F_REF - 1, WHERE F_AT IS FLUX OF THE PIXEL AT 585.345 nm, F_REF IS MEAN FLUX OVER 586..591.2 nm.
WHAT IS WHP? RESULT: 0.011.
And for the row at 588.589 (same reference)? -0.027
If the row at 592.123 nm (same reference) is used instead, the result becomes 0.049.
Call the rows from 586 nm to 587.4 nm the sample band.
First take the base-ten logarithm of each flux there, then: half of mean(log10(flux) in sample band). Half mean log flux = 0.576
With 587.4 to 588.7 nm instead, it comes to 0.580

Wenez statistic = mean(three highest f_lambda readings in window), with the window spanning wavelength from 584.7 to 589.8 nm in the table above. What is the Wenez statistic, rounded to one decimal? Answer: 15.4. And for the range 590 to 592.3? 14.5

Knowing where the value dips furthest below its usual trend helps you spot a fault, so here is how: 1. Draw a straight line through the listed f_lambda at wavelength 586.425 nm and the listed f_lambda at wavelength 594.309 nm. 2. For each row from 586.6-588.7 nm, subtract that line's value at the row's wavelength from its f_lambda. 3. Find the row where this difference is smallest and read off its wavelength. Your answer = 588.589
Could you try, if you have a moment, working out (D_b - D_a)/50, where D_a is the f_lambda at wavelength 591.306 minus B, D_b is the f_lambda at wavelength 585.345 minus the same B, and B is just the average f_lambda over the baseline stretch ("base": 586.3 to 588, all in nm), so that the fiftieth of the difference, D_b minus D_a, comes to -0.024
